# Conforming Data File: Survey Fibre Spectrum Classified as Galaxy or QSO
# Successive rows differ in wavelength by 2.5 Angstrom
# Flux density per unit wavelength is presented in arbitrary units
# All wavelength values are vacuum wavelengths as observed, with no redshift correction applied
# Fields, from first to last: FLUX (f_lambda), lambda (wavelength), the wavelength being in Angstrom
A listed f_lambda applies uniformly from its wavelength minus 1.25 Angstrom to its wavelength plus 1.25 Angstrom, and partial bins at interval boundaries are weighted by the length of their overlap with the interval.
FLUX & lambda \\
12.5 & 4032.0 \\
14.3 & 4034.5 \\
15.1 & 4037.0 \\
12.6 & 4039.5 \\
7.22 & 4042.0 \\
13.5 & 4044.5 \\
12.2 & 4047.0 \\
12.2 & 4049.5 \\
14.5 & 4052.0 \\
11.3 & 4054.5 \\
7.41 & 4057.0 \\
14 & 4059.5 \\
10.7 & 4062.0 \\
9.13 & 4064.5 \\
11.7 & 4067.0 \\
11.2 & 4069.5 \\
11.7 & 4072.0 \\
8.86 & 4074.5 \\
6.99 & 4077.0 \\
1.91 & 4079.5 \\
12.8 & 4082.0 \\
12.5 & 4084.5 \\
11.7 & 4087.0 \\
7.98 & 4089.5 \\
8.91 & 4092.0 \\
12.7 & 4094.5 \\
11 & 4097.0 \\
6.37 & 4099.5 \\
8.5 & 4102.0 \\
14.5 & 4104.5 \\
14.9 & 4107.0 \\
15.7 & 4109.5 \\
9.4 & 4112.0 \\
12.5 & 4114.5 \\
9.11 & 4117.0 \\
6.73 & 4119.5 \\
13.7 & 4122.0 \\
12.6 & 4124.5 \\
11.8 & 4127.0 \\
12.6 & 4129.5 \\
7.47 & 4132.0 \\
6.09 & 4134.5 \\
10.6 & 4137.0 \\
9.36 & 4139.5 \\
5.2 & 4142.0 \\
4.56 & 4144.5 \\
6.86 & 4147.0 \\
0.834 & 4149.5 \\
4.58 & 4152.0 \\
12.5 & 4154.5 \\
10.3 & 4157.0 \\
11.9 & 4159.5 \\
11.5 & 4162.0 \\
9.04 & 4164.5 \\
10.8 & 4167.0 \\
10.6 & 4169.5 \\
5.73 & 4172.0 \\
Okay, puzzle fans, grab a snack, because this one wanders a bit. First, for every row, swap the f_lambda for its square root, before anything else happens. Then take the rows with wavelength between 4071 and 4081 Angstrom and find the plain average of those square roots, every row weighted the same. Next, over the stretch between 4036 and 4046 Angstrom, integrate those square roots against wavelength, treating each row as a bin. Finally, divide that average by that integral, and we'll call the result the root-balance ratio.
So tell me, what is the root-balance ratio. 0.08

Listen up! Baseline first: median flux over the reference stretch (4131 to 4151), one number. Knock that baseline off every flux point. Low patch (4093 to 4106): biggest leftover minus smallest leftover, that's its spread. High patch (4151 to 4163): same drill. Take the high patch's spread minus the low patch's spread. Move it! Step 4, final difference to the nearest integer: 0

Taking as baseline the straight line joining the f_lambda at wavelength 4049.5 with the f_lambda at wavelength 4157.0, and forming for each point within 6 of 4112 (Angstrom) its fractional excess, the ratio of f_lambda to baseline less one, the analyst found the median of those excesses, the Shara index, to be 0.13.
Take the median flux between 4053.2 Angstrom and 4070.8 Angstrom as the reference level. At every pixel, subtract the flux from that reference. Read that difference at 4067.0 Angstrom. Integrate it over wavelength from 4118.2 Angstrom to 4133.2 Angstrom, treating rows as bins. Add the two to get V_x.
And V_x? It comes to 5.2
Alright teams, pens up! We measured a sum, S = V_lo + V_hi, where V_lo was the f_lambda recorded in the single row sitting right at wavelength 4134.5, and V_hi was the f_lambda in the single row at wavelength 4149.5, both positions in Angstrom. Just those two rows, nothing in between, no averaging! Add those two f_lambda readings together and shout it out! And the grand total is 6.9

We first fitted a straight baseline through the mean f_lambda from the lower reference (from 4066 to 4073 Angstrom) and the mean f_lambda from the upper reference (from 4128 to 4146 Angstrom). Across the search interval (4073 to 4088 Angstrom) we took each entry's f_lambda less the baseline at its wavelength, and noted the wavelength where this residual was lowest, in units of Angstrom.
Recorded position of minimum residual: 4079.5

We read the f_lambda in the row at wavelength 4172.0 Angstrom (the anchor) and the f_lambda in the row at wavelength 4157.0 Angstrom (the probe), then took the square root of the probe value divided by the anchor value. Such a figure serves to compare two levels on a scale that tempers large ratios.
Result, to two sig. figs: 1.3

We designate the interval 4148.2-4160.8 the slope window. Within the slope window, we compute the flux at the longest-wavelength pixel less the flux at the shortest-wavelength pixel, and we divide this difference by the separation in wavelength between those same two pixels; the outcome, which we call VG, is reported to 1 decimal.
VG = 1.1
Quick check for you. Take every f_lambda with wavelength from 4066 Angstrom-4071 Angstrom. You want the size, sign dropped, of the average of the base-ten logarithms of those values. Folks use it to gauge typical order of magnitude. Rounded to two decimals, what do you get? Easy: 1.06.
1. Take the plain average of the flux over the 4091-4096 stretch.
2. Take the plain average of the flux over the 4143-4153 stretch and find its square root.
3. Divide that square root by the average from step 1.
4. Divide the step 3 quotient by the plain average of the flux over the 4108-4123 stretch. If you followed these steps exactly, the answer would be 0.017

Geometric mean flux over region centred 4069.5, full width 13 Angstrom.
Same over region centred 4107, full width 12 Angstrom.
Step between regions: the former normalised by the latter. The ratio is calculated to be 0.86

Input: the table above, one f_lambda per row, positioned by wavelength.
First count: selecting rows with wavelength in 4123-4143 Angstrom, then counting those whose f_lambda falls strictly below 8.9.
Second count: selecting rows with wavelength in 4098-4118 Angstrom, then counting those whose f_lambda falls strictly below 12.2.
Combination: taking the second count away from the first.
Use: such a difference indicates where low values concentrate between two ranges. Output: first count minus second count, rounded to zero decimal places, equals -1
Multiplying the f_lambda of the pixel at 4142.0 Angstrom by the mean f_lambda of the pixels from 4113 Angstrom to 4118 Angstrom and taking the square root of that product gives 7.50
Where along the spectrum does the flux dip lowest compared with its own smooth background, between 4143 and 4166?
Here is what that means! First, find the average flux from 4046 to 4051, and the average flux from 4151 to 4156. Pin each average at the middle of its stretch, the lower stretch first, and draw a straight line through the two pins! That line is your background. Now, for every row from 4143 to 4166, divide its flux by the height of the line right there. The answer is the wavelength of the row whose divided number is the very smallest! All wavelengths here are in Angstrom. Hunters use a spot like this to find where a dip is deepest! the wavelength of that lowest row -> 4149.5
